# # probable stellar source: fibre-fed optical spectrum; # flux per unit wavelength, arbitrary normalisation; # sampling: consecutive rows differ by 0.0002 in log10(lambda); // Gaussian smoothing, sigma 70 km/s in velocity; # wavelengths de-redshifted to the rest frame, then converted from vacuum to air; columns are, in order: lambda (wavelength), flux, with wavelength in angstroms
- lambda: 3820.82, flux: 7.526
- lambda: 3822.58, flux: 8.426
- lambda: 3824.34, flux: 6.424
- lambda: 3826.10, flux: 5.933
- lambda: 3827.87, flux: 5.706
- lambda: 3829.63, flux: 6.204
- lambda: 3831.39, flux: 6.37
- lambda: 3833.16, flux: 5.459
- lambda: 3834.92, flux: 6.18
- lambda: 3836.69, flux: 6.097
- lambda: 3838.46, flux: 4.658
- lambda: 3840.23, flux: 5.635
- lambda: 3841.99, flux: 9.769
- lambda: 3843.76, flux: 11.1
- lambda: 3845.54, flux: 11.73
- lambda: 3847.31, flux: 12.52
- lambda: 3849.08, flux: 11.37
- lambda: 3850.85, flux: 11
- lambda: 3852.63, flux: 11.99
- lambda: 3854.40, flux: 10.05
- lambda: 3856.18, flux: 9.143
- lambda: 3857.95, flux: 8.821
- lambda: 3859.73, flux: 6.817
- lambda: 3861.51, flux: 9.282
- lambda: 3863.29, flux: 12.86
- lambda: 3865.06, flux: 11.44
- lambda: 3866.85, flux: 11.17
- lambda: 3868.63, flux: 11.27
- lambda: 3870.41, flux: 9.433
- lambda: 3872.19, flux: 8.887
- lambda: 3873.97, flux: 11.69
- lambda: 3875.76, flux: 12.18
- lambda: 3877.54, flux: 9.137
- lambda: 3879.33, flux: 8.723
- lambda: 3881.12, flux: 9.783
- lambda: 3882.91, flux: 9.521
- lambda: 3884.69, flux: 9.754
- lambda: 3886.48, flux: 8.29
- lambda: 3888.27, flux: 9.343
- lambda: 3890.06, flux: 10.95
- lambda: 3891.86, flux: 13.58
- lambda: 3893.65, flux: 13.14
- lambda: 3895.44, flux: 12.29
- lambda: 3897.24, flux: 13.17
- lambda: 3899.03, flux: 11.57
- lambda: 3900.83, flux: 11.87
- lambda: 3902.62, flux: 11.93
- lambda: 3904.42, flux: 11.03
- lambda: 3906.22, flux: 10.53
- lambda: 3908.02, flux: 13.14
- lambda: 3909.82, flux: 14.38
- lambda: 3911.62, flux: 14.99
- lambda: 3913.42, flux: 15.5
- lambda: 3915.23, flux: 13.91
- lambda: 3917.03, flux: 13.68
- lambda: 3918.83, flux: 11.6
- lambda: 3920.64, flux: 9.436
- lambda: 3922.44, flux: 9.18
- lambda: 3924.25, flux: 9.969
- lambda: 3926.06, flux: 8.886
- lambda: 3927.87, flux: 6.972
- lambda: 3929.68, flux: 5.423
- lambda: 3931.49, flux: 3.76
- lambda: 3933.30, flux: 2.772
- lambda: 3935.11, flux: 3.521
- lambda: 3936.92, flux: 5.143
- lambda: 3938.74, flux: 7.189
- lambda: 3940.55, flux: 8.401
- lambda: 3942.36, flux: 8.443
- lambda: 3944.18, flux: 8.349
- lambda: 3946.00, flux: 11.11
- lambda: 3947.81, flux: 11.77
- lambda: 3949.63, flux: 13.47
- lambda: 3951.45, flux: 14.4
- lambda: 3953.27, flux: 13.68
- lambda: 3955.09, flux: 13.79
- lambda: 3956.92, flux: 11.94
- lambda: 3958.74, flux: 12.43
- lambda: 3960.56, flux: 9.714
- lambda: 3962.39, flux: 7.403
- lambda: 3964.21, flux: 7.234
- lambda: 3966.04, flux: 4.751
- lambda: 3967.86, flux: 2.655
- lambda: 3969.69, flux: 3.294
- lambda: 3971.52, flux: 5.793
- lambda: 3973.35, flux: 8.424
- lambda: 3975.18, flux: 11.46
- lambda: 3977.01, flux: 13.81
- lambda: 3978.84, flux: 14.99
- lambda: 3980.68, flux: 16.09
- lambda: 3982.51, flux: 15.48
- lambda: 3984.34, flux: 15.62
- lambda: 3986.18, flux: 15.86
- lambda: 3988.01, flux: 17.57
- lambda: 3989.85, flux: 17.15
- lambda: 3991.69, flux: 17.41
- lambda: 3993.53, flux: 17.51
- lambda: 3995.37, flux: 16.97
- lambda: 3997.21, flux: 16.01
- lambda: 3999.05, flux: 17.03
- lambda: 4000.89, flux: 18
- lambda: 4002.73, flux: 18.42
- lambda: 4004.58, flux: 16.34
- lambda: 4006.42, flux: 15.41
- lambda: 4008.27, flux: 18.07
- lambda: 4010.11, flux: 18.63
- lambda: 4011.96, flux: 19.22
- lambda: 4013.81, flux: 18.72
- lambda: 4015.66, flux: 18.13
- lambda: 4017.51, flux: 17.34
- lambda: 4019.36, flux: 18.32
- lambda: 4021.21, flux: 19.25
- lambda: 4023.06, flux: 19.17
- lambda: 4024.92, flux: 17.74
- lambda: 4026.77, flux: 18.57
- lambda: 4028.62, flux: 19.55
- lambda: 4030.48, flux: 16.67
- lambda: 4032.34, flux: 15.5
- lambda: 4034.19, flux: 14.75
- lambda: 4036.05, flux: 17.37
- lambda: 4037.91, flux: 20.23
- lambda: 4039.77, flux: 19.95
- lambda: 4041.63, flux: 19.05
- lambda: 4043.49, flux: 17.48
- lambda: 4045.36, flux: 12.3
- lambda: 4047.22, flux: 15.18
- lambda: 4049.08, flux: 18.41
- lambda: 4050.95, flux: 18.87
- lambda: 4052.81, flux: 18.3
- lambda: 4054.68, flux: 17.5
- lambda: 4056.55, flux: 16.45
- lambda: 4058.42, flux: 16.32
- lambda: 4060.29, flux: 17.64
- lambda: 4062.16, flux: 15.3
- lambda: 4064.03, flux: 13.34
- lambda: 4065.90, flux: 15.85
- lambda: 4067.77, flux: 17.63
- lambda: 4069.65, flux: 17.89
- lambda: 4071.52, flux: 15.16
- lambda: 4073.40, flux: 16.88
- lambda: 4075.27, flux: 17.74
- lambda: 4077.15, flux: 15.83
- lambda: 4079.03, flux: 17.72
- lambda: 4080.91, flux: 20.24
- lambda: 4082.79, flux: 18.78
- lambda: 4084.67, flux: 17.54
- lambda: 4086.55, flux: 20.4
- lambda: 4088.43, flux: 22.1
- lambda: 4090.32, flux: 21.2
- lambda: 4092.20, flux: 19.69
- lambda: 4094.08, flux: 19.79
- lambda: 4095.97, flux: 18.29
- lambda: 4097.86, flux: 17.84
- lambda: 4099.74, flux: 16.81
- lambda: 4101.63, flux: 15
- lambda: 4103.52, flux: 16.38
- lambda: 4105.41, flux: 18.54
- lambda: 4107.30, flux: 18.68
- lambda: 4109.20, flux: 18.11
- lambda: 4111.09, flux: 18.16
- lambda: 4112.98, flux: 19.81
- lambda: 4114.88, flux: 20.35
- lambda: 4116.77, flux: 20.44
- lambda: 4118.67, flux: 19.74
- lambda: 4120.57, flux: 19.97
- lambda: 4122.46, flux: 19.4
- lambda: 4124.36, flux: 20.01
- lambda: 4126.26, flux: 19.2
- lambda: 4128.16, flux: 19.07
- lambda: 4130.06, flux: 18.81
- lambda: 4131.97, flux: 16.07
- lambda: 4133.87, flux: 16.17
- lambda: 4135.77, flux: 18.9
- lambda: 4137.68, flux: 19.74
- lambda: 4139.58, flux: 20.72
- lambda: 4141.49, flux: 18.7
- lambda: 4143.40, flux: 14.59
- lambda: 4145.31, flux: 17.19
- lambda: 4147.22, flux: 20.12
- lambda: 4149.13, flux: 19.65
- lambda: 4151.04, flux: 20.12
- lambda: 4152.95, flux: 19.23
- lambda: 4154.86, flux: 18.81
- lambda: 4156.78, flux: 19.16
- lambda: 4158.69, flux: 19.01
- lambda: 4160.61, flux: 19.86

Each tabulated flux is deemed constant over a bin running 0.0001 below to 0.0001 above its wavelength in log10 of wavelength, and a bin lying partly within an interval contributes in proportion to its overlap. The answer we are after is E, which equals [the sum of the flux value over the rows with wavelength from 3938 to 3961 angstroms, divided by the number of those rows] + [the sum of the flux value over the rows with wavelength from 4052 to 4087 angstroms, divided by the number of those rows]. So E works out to 28.3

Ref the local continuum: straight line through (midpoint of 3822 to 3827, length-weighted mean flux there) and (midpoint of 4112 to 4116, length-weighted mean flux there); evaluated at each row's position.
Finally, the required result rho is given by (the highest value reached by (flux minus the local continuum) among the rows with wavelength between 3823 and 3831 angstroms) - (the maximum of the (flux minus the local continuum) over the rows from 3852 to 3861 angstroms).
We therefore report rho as -4.3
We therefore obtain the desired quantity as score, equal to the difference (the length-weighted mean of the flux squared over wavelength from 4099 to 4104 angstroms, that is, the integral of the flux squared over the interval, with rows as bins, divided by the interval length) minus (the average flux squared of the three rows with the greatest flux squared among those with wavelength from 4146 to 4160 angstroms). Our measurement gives -142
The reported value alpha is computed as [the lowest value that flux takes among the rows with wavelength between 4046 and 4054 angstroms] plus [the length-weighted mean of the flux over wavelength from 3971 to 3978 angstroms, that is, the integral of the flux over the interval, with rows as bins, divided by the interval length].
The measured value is 25.3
